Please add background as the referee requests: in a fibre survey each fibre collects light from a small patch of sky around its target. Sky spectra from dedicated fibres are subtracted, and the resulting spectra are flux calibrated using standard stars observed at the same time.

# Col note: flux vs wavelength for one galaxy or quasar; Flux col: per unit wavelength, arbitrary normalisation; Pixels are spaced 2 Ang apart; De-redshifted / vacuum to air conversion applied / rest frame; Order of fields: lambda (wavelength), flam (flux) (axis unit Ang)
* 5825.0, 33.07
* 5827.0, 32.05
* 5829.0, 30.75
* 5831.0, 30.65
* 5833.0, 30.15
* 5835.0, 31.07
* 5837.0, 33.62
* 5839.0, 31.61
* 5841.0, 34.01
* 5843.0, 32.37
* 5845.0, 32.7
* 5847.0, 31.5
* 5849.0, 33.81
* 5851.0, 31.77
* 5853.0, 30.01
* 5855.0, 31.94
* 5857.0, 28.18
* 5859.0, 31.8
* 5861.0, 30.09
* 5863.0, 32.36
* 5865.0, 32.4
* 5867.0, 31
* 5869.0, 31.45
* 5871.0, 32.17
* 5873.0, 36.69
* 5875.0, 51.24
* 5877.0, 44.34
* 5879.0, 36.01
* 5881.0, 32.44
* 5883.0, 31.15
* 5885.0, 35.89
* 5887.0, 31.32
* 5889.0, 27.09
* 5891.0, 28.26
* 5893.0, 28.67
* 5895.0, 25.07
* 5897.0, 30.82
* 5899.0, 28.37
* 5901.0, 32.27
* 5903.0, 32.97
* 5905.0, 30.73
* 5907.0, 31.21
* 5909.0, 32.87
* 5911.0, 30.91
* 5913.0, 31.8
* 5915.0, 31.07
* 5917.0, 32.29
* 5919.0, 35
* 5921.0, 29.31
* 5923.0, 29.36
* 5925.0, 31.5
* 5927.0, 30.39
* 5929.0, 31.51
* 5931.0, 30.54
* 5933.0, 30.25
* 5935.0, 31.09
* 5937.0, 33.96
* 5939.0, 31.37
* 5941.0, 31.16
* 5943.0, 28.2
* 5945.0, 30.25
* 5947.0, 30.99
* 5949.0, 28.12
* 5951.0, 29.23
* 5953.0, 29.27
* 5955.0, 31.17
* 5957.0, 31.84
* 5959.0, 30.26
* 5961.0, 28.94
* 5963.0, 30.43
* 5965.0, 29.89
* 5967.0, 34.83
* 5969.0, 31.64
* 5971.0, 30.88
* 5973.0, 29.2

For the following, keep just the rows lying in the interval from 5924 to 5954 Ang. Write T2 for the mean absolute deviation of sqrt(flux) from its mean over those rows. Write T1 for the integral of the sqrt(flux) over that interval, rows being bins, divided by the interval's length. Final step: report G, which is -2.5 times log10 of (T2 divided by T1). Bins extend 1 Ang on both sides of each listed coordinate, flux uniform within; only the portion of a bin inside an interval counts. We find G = 4.40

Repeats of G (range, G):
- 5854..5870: 4.43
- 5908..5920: 4.46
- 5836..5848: 4.77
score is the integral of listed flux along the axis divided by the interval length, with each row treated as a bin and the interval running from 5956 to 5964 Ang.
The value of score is 30.4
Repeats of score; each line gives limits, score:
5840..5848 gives 32.6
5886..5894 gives 28.8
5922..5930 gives 30.7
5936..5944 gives 31.2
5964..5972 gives 31.8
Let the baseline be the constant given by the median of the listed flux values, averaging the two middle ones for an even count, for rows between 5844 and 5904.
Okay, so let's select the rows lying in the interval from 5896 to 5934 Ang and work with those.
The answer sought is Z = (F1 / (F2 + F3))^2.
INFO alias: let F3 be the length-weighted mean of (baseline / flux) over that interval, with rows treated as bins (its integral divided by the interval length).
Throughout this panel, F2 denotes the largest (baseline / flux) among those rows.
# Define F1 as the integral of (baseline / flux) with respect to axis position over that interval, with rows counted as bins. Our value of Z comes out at 328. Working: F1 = 38.8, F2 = 1.12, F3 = 1.02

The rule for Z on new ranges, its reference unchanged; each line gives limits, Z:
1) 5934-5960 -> 156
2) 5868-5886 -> 70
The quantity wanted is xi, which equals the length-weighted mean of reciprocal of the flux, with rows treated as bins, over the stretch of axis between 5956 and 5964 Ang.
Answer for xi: 0.0330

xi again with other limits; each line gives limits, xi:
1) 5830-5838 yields 0.0319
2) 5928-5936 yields 0.0324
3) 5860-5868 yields 0.0318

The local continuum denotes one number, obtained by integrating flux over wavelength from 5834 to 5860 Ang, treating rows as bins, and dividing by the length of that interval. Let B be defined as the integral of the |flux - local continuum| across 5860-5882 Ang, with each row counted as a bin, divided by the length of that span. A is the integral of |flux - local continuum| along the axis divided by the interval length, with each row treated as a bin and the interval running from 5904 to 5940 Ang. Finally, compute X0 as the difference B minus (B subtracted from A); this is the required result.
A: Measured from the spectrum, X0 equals 7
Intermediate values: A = 1.2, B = 4.2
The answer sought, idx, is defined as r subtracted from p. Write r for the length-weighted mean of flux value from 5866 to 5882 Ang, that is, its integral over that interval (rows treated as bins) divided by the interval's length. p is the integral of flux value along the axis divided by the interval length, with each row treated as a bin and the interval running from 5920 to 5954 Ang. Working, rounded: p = 30.38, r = 36.9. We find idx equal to -6.5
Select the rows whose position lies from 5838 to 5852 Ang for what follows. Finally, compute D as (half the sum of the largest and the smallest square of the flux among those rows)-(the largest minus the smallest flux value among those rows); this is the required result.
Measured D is 1072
